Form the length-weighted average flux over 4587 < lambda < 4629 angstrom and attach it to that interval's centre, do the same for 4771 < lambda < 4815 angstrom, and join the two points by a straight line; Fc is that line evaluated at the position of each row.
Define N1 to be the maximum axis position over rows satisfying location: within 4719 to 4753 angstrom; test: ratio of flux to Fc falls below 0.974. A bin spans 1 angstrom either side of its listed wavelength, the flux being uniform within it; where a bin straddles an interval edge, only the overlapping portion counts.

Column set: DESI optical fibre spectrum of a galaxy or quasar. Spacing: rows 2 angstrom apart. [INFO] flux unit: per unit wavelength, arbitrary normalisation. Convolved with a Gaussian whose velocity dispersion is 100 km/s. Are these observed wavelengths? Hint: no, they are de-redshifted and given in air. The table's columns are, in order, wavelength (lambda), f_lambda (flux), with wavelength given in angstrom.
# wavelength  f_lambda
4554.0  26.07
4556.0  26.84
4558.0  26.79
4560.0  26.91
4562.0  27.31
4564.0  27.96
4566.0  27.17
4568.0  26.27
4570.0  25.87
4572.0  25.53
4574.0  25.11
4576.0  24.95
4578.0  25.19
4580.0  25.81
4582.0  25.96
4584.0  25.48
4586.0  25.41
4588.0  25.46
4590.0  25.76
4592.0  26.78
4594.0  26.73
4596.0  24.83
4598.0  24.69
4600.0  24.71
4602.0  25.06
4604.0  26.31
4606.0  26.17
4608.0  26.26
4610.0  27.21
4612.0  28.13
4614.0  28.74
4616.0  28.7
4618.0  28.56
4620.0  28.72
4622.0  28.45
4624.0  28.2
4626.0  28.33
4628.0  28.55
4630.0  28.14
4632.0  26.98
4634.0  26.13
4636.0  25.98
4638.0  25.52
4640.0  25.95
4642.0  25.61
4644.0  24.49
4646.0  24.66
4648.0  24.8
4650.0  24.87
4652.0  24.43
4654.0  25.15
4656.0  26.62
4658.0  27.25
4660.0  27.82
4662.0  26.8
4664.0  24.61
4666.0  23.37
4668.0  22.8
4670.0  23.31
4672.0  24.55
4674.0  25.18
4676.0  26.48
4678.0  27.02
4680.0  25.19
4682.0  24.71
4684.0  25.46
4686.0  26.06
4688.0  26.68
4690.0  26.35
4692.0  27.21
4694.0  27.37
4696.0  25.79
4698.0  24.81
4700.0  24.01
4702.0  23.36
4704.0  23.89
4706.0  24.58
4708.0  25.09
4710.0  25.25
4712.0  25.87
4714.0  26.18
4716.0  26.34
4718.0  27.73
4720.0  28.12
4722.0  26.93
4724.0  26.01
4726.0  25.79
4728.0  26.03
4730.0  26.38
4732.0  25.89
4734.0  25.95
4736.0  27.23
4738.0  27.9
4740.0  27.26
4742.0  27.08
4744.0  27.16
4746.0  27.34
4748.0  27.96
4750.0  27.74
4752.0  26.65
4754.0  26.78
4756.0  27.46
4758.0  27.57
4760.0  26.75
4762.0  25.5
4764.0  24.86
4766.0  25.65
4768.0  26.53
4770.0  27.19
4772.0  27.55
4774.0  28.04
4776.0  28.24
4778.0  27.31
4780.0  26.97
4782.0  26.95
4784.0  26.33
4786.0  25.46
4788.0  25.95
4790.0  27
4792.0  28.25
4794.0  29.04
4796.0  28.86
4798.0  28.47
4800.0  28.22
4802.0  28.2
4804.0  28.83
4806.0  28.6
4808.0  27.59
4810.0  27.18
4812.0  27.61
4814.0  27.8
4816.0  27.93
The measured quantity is 4752.0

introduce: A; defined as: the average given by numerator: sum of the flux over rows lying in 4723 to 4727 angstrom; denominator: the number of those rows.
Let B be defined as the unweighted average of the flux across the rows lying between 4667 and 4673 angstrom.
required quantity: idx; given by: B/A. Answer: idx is 0.91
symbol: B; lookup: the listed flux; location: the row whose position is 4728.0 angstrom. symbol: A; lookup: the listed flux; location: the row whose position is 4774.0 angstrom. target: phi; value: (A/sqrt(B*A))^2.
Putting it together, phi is 1.08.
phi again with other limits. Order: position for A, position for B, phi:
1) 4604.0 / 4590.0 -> 1.02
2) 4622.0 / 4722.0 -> 1.06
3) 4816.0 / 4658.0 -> 1.02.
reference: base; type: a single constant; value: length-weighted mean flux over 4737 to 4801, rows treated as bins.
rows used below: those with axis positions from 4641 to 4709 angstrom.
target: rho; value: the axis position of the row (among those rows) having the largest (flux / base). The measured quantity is 4660.0 angstrom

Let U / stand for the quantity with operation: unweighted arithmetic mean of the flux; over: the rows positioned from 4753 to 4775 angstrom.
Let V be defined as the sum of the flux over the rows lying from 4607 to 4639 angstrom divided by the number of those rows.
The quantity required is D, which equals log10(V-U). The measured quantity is -0.02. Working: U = 26.7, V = 27.7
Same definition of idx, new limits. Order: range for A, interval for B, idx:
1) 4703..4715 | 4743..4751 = 1.10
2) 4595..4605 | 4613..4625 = 1.14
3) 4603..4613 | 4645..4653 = 0.92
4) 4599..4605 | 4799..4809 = 1.12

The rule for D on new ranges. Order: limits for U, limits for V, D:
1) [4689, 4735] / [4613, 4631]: 0.42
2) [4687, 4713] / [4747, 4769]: 0.10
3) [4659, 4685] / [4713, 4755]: 0.23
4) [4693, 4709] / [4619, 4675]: 0.05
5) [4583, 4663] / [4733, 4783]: -0.25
